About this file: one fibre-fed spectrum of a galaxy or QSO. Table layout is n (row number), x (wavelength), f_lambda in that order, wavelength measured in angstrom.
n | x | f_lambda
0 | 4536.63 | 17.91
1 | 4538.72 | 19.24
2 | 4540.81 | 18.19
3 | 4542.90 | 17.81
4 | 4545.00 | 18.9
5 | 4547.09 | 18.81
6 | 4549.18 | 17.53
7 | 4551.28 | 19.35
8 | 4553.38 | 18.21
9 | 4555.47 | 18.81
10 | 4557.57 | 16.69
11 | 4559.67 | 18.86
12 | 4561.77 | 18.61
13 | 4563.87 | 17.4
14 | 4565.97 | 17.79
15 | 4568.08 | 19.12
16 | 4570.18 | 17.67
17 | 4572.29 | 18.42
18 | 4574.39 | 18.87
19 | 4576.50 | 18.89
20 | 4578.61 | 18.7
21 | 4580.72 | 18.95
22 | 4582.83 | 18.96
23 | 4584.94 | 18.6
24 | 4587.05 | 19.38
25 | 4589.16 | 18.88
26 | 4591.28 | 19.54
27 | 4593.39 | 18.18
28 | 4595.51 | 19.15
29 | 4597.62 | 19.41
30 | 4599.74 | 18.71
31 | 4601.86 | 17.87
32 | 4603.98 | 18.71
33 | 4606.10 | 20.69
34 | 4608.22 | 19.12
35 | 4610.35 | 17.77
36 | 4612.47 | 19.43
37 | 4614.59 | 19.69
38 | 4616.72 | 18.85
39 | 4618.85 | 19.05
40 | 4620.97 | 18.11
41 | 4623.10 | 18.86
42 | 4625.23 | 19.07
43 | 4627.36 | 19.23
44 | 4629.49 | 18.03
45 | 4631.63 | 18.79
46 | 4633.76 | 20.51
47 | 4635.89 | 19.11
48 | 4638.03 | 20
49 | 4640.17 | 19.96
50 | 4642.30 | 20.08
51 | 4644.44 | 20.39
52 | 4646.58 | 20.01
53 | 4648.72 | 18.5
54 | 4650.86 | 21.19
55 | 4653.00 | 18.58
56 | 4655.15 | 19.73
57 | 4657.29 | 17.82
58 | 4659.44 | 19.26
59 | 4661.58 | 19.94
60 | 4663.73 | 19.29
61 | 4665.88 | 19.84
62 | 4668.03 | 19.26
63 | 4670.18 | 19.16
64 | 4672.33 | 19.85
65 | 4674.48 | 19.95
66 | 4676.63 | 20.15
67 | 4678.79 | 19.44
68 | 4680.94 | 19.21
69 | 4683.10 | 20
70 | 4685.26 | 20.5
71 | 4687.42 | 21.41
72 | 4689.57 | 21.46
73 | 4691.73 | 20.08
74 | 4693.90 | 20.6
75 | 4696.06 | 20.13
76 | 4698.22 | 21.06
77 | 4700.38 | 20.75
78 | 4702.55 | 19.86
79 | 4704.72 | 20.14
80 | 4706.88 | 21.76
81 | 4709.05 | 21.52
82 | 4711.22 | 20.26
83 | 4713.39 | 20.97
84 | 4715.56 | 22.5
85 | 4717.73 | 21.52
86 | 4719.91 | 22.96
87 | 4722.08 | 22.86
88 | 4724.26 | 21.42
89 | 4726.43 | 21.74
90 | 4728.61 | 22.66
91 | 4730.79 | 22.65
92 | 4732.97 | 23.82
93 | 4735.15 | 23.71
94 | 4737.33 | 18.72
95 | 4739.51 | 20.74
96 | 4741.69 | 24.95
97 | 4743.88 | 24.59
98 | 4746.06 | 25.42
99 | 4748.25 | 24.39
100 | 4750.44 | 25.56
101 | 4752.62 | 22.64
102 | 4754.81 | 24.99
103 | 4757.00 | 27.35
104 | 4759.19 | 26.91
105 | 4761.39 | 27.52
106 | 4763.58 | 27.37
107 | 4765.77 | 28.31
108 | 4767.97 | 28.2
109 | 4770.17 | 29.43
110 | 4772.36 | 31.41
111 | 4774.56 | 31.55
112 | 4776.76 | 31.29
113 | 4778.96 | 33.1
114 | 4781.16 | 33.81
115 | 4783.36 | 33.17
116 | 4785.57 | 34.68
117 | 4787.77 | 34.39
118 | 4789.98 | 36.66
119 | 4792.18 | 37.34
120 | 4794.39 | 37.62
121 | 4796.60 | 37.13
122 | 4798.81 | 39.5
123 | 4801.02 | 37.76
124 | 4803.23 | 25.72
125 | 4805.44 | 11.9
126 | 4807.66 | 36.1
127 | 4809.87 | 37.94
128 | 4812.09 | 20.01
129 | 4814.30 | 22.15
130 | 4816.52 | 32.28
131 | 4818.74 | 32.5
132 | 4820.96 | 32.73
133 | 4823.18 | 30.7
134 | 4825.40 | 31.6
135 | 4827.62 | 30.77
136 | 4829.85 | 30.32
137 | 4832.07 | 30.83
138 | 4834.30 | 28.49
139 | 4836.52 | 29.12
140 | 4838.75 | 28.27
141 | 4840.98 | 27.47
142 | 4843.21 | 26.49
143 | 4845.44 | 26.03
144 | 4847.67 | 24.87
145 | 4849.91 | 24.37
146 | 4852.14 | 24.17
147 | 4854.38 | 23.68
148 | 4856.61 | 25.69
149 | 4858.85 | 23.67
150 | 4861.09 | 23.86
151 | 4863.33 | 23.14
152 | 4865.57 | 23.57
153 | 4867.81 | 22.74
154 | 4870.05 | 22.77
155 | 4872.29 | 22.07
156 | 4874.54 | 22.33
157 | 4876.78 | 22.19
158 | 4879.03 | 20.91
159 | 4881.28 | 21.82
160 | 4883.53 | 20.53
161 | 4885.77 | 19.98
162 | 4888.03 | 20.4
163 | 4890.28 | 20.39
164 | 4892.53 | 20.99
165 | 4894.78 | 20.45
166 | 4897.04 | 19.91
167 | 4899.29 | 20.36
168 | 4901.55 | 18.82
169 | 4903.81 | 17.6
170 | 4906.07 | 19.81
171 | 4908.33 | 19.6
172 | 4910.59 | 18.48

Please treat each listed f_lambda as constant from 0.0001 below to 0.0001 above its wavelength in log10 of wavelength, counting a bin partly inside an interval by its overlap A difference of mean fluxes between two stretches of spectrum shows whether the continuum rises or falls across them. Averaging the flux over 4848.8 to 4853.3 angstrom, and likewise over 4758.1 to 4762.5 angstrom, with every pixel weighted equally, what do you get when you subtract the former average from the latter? 2.9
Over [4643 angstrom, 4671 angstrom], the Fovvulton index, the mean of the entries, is 19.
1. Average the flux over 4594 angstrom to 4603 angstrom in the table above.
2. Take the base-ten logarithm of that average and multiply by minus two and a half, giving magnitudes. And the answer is -3.18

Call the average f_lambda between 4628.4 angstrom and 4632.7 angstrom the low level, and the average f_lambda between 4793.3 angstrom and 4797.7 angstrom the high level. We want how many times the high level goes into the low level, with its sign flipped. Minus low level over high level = -0.49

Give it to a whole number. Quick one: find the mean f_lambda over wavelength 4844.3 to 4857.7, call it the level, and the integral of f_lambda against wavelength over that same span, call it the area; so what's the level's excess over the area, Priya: -308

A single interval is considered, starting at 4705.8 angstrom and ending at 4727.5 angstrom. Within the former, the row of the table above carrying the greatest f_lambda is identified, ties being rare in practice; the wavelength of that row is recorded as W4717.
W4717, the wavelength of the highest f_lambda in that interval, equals 4719.91 angstrom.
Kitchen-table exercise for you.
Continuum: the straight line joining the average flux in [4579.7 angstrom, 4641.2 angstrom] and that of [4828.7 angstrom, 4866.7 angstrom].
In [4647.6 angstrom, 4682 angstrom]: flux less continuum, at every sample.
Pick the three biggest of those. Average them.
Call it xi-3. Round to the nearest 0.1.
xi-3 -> -0.1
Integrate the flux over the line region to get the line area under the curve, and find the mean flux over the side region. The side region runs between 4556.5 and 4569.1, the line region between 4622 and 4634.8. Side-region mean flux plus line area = 262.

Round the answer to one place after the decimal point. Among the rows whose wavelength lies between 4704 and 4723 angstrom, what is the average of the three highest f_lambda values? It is 22.8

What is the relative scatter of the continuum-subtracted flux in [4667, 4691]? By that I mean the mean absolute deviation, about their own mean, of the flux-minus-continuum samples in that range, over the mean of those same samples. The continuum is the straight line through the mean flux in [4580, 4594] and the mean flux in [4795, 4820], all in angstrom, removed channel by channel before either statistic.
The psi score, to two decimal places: -0.12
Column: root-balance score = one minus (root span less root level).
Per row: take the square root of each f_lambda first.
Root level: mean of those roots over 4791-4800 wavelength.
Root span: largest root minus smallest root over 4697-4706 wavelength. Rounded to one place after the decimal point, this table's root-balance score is 7.0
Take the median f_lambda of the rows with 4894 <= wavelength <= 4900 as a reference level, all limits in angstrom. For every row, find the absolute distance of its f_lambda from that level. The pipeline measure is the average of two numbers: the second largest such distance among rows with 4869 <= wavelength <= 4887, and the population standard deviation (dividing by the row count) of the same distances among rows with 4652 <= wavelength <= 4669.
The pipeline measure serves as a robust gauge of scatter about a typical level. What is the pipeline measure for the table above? 1.3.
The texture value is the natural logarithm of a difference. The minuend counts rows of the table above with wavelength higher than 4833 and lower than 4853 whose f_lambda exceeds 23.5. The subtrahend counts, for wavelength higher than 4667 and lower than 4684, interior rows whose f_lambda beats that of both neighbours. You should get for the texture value 2.1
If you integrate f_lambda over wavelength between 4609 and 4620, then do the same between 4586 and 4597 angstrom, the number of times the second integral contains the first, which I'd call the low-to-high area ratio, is 1.00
